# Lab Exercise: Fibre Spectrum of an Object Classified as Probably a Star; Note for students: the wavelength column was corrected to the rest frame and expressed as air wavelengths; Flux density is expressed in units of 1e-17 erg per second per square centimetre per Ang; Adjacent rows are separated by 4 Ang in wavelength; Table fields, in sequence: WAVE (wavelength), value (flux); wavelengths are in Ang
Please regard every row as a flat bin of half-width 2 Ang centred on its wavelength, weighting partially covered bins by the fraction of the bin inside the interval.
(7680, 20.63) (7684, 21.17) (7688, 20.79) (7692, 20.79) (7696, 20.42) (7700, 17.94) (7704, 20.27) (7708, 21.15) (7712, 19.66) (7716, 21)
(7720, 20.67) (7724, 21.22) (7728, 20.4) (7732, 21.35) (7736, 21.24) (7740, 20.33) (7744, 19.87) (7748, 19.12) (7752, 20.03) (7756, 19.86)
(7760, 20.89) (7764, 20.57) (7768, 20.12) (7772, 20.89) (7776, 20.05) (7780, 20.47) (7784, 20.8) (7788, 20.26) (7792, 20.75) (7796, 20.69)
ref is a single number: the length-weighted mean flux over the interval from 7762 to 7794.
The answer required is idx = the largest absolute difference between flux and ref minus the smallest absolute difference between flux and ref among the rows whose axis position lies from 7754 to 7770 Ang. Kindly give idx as 0.55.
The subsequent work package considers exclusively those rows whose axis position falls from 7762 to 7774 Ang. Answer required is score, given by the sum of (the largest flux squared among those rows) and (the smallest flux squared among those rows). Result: 841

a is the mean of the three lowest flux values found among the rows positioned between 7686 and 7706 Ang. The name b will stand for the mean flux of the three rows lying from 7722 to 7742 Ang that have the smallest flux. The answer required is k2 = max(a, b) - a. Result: 1.1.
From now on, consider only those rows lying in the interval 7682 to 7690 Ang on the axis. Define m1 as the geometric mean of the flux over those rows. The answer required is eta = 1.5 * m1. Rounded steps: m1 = 21.0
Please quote 31.5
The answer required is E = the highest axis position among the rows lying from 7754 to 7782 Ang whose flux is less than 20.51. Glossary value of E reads 7780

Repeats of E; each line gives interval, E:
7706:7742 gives 7740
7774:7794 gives 7788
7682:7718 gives 7712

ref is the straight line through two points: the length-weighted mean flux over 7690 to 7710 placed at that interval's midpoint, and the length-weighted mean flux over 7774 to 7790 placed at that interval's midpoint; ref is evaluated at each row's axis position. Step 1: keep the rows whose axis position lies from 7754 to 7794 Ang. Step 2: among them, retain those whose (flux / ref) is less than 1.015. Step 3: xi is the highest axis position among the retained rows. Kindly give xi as 7788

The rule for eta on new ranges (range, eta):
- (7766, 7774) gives 30.8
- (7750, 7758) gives 29.9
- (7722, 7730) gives 31.2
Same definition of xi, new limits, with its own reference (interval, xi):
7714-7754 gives 7752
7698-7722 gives 7712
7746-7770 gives 7768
